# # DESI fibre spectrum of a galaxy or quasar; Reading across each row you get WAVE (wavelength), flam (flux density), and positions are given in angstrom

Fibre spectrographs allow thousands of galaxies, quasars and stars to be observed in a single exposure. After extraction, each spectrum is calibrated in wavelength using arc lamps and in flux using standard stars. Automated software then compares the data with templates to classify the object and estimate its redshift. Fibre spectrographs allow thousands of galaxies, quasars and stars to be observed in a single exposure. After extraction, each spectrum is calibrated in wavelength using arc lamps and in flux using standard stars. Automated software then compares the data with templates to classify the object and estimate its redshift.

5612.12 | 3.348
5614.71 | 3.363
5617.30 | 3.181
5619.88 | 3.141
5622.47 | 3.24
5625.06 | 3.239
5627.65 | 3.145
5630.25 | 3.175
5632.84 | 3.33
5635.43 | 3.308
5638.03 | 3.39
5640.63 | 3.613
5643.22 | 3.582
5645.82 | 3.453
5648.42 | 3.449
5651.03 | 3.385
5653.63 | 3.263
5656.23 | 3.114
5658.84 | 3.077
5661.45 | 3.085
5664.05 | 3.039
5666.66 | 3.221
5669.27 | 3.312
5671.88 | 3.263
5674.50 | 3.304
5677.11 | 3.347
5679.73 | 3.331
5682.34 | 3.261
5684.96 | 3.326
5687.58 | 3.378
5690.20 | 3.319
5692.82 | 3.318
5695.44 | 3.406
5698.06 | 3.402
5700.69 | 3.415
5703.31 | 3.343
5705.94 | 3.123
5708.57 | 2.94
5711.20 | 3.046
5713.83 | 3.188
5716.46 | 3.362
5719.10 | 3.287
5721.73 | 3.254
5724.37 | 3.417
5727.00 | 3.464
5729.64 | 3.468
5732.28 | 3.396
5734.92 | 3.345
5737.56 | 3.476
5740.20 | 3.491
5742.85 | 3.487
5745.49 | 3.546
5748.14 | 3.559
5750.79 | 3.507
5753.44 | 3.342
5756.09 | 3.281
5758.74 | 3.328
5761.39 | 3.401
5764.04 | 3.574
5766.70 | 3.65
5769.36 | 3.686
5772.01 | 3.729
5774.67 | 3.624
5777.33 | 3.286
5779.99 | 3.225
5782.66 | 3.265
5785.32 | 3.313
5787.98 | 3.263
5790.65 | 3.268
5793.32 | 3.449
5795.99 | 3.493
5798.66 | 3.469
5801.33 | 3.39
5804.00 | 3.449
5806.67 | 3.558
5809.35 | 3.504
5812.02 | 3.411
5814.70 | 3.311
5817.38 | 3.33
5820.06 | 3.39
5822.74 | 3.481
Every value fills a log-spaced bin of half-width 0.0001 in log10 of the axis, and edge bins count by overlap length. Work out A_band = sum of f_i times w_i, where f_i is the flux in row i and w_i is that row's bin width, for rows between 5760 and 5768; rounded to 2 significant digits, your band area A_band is 28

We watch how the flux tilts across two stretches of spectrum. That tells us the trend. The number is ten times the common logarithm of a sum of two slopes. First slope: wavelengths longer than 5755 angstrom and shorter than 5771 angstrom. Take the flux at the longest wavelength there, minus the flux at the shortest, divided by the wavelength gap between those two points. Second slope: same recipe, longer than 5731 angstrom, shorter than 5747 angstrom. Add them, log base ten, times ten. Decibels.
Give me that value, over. -14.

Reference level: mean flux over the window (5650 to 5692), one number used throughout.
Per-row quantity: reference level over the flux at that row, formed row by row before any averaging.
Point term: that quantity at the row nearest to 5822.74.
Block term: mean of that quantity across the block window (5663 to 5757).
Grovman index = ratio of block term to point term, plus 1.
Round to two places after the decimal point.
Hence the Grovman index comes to 2.05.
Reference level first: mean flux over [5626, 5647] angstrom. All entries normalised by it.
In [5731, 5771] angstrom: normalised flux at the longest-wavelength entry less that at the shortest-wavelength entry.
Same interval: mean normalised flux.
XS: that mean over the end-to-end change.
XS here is 12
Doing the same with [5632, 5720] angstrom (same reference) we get -77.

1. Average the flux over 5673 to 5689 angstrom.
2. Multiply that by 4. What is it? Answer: 13.3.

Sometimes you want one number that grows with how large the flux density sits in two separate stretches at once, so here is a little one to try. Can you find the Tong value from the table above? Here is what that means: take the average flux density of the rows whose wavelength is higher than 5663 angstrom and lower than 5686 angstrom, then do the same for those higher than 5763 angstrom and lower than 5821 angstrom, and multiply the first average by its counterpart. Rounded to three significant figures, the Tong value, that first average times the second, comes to 11.2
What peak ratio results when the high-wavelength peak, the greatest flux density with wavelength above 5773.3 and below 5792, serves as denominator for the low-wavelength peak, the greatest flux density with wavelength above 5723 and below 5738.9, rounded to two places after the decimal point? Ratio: 0.96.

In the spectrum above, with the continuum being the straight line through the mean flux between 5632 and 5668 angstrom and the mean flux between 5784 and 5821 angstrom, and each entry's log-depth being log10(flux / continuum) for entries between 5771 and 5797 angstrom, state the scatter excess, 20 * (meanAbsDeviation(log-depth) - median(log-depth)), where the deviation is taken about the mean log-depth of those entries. 0.6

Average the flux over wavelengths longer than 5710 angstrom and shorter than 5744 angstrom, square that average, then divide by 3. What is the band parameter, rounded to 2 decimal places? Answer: 3.76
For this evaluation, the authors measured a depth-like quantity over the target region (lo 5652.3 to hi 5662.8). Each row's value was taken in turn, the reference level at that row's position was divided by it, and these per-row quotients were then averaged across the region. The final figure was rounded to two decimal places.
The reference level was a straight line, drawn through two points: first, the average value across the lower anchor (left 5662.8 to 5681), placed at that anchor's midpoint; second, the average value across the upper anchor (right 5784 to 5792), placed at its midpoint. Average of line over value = 1.04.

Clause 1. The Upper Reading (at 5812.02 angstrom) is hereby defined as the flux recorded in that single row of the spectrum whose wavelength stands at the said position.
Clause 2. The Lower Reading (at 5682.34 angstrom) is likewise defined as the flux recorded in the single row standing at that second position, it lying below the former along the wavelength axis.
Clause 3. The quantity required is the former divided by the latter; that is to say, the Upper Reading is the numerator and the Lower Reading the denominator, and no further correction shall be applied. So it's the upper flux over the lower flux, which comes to 1.05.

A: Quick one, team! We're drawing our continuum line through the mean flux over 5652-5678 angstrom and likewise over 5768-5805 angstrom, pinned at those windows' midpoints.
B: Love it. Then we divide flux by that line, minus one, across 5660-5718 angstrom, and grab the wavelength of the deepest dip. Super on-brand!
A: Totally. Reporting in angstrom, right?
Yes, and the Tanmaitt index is 5708.57 angstrom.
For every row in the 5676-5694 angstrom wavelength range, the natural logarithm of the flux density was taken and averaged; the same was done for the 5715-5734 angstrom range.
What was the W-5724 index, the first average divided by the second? 0.99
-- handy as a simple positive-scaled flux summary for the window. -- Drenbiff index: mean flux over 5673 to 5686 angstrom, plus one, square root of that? 2.08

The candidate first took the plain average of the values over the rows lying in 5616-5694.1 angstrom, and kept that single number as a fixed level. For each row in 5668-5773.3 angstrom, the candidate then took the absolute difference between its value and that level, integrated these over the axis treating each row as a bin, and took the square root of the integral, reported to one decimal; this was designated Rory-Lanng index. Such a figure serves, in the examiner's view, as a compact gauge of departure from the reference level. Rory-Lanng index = 3.8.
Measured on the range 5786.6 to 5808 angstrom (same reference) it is 1.7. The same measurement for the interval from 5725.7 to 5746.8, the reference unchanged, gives 1.9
